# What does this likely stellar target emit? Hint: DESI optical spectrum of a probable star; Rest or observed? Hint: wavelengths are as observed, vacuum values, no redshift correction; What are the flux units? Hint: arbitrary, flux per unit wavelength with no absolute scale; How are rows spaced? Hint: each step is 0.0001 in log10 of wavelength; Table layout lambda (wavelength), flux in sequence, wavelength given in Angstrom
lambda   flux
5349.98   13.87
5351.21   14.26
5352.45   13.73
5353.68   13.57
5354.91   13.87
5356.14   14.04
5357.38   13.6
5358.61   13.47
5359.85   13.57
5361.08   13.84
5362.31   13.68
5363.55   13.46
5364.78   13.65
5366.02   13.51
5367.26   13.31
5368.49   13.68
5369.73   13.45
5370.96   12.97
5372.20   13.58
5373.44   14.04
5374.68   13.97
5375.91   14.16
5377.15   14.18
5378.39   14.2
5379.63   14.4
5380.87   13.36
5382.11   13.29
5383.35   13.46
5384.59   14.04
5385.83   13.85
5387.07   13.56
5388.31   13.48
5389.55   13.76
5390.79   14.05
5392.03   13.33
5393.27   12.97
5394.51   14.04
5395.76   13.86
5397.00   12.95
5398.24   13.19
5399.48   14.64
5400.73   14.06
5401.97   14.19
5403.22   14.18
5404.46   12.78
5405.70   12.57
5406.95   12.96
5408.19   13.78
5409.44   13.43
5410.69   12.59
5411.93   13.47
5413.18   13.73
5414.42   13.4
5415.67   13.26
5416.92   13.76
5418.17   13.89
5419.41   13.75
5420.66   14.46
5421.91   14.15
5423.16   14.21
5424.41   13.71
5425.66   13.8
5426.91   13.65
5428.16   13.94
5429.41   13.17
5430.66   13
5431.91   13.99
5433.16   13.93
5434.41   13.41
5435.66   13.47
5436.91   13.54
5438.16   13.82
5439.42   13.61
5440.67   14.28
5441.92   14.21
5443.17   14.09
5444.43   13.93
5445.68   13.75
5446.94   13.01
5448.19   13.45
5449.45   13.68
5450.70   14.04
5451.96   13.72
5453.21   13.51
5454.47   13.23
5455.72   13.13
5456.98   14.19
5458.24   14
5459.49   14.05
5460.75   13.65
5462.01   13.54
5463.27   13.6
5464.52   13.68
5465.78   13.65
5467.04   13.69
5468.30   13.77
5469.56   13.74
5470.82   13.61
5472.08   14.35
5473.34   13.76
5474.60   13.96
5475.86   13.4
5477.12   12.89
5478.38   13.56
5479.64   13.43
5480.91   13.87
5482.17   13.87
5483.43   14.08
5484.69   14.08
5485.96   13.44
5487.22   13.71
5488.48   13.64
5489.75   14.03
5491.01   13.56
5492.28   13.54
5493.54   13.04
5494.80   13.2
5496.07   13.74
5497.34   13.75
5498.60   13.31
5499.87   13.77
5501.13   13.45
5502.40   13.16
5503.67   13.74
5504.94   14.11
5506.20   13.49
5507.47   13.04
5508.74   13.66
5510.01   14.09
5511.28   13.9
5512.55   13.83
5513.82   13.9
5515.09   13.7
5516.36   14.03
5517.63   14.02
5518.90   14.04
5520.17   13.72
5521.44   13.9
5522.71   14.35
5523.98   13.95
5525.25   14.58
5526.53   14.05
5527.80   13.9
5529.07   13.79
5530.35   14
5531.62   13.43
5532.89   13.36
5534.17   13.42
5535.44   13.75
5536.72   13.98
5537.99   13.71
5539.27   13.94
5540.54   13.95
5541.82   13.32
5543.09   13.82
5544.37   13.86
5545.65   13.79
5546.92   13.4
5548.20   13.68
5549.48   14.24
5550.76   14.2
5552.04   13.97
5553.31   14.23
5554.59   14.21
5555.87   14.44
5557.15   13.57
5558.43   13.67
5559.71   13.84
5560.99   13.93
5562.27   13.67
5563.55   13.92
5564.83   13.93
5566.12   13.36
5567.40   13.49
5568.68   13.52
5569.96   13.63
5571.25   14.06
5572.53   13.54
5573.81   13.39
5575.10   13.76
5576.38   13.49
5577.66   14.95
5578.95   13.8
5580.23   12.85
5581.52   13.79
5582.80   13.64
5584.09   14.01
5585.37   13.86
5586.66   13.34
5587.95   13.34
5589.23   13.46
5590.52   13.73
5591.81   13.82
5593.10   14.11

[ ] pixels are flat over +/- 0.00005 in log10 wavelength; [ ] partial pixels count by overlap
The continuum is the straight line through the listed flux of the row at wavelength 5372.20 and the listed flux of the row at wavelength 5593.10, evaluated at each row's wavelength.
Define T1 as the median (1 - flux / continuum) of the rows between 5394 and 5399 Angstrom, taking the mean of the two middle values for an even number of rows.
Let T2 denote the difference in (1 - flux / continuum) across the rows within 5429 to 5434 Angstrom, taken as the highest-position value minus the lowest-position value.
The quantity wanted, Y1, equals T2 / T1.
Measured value -7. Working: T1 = 0.008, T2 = -0.05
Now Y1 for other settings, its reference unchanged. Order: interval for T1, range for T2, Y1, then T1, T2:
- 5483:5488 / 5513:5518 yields 3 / -0.003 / -0.01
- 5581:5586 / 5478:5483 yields -1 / 0.019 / -0.02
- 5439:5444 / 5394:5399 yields -2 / -0.029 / 0.06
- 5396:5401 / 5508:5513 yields -8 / 0.002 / -0.01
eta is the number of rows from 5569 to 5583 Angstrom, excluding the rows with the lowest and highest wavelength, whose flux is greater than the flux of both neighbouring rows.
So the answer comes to 4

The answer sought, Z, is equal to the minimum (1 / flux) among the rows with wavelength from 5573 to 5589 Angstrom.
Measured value 0.0669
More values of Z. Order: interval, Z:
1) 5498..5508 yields 0.0709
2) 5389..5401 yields 0.0683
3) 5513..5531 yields 0.0686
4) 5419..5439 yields 0.0692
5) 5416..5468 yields 0.0692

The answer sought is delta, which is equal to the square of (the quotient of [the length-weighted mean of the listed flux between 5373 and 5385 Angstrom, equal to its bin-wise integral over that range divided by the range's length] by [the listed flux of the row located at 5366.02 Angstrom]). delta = 1.06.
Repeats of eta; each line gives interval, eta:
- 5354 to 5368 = 3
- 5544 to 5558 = 3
